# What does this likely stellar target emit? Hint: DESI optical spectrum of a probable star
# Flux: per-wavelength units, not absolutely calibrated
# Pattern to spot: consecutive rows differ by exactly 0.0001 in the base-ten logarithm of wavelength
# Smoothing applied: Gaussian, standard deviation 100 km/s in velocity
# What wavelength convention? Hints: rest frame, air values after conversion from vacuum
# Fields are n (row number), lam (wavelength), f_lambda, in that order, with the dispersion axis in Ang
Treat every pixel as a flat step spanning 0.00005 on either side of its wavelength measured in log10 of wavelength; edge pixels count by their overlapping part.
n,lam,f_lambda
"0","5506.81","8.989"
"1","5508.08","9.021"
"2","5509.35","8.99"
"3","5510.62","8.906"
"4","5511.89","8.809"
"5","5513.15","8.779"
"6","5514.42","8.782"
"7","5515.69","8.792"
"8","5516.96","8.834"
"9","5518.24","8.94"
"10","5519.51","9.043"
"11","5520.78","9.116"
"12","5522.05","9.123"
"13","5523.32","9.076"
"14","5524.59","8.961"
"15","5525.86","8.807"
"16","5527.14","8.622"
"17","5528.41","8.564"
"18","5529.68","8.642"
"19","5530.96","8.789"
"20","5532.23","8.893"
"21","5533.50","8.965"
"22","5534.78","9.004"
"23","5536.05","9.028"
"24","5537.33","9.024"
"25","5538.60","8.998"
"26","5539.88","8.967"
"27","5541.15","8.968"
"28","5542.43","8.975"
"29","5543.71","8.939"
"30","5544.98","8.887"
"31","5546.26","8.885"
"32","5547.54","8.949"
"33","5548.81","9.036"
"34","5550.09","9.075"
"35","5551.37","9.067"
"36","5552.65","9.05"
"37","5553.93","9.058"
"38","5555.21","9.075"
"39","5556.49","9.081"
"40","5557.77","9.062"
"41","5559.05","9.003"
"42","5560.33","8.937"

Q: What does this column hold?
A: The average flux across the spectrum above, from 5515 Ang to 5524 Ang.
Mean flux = 8.99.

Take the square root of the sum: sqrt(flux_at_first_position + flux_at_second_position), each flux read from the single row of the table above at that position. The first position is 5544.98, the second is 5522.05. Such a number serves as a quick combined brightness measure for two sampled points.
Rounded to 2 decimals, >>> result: 4.24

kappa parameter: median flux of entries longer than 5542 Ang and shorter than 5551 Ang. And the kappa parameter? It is 8.95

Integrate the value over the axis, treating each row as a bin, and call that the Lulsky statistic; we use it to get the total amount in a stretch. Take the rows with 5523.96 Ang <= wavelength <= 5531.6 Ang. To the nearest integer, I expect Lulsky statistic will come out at 67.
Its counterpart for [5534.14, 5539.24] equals 46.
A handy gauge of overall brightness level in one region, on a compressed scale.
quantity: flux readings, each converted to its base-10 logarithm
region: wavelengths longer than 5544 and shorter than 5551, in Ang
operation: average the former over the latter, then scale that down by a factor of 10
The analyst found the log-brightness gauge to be 0.0953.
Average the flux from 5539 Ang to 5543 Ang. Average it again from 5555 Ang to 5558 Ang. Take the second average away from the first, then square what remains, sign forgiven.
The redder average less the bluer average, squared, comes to 0.011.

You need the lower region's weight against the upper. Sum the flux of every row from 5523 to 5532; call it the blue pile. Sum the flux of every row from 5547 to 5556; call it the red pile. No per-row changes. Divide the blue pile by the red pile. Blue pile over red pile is 0.971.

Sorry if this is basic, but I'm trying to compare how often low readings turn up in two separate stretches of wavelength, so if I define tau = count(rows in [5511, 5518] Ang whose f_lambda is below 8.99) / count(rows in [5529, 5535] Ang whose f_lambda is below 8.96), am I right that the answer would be 1.67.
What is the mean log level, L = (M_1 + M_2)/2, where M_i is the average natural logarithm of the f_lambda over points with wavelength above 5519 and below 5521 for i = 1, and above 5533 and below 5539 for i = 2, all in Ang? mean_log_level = 2.202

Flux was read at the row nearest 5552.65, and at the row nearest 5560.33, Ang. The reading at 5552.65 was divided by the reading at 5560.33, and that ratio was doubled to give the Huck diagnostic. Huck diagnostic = 2.03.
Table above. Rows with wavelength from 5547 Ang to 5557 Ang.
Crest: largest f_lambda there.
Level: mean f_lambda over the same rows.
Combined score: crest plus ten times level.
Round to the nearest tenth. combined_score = 99.6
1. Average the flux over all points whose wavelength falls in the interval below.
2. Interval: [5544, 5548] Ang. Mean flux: 8.91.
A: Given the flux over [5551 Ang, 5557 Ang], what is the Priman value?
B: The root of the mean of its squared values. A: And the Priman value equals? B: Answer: 9.07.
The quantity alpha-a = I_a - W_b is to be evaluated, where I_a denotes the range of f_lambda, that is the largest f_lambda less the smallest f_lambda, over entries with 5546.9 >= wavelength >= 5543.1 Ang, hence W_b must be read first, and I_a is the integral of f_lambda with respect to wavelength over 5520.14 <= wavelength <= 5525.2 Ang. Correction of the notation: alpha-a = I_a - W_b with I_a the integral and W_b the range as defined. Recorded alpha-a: 46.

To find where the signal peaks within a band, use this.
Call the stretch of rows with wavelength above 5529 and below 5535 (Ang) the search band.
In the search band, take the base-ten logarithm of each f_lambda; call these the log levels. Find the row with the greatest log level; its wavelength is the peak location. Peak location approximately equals 5534.78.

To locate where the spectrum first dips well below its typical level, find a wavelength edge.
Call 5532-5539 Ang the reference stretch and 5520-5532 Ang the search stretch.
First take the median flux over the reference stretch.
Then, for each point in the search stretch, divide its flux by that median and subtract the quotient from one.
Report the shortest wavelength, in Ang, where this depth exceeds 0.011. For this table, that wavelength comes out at 5525.86 Ang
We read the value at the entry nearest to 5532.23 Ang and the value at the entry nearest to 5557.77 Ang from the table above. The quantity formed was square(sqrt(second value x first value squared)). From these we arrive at 717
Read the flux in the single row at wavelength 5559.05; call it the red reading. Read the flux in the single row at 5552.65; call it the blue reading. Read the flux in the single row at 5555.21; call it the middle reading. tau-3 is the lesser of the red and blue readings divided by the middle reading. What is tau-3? 0.99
